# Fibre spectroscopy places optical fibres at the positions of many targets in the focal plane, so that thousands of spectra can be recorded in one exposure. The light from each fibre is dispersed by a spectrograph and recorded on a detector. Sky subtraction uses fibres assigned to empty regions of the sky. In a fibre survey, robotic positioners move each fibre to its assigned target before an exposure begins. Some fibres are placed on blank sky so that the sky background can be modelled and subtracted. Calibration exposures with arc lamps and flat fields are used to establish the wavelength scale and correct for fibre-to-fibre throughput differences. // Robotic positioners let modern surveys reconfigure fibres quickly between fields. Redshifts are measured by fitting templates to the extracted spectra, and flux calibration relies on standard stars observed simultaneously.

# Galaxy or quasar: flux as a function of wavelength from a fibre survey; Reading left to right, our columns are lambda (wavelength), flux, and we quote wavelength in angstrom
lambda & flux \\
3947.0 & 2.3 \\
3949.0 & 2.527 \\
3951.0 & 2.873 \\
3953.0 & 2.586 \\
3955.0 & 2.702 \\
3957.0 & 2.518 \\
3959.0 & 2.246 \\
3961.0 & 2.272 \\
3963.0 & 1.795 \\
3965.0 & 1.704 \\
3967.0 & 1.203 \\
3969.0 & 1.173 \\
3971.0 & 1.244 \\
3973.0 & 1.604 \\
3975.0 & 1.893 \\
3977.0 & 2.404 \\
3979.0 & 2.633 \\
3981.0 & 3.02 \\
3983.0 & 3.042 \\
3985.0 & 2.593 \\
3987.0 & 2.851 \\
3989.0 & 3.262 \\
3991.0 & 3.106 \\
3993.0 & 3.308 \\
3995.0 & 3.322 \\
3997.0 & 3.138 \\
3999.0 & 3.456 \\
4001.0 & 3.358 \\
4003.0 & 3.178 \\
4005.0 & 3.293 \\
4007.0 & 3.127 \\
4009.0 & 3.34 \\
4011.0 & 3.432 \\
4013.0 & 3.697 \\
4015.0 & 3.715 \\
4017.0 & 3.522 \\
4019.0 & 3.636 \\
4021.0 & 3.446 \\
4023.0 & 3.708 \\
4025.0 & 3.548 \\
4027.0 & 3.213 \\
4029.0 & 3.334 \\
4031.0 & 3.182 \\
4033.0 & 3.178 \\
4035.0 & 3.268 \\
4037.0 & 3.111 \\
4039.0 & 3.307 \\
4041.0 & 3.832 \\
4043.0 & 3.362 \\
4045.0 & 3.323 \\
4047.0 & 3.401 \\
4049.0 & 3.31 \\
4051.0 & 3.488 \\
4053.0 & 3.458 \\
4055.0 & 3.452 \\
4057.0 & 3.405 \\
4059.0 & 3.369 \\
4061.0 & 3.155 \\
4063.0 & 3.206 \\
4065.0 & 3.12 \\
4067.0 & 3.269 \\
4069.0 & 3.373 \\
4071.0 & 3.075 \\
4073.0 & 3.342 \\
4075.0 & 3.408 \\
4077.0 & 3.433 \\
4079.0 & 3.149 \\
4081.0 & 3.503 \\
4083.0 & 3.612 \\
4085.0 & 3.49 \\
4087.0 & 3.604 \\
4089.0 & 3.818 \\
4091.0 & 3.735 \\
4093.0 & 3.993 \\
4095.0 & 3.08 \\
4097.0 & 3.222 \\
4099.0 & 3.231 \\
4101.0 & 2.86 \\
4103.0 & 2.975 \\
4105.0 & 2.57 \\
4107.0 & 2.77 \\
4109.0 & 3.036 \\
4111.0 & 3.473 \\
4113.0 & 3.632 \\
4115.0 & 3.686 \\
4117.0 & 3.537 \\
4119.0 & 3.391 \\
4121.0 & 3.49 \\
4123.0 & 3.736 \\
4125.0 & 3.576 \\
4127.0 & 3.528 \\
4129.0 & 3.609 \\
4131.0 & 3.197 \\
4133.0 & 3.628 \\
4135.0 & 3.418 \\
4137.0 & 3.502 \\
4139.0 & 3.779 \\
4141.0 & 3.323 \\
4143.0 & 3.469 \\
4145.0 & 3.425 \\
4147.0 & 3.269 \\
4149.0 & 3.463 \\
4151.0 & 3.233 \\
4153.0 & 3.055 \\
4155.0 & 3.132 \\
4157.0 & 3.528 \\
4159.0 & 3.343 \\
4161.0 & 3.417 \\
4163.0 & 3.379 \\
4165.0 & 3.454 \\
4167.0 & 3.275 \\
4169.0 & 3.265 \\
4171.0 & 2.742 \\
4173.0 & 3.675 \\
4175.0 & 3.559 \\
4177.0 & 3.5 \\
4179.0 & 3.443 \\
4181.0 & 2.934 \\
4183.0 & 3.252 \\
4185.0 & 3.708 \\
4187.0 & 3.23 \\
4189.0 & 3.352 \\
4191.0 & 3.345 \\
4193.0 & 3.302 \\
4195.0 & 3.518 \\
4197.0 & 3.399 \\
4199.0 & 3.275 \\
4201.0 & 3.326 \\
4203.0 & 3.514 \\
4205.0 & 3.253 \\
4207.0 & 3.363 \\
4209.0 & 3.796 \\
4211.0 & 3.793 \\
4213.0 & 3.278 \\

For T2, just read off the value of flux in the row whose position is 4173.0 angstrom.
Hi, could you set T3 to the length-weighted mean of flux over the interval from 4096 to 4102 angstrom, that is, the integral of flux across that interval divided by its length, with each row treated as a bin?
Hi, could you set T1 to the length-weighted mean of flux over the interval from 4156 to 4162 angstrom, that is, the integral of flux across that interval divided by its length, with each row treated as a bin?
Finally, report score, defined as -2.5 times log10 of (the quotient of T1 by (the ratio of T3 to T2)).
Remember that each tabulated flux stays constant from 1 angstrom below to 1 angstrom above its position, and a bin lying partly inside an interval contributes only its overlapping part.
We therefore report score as -1.5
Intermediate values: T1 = 3.43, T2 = 3.675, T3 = 3.10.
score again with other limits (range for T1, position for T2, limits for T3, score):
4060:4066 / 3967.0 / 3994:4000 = -0.2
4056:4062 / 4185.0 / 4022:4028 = -1.4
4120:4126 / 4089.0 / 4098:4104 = -1.6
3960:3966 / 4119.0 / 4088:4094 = -0.6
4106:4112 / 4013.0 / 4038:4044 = -1.3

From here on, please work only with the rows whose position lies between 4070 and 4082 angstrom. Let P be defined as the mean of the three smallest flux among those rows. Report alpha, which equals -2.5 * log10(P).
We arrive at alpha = -1.26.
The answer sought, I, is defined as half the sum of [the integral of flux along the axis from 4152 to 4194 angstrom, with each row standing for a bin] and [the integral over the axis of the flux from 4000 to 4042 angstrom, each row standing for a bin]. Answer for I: 141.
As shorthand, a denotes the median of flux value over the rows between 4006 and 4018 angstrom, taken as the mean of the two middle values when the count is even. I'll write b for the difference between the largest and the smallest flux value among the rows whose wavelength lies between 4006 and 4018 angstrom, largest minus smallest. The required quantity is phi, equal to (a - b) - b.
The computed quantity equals 2.3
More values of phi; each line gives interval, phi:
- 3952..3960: 1.6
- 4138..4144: 2.6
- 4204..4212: 2.5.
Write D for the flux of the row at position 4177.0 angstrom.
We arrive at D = 3.5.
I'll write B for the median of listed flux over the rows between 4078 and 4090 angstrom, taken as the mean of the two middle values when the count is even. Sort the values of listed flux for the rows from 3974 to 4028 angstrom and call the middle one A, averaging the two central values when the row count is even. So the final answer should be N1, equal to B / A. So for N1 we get 1.08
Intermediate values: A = 3.29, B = 3.55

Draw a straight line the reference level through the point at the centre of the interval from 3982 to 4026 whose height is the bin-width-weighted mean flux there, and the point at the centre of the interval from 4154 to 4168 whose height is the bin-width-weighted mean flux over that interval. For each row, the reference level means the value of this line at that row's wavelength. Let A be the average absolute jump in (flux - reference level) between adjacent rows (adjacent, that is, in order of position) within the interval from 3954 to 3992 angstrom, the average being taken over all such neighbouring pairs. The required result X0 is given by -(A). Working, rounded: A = 0.262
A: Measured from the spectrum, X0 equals -0.262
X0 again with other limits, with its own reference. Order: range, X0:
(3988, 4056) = -0.164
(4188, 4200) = -0.102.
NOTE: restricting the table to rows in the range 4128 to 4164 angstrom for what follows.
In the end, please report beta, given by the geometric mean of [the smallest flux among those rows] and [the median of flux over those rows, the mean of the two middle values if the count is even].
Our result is 3.23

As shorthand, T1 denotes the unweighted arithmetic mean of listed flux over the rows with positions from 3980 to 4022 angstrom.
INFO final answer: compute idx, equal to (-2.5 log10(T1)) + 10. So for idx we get 8.71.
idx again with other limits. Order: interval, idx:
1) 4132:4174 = 8.68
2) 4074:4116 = 8.69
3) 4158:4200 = 8.69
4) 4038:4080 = 8.69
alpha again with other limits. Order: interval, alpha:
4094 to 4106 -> -1.12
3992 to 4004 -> -1.27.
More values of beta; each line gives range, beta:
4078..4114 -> 2.94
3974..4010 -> 2.44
